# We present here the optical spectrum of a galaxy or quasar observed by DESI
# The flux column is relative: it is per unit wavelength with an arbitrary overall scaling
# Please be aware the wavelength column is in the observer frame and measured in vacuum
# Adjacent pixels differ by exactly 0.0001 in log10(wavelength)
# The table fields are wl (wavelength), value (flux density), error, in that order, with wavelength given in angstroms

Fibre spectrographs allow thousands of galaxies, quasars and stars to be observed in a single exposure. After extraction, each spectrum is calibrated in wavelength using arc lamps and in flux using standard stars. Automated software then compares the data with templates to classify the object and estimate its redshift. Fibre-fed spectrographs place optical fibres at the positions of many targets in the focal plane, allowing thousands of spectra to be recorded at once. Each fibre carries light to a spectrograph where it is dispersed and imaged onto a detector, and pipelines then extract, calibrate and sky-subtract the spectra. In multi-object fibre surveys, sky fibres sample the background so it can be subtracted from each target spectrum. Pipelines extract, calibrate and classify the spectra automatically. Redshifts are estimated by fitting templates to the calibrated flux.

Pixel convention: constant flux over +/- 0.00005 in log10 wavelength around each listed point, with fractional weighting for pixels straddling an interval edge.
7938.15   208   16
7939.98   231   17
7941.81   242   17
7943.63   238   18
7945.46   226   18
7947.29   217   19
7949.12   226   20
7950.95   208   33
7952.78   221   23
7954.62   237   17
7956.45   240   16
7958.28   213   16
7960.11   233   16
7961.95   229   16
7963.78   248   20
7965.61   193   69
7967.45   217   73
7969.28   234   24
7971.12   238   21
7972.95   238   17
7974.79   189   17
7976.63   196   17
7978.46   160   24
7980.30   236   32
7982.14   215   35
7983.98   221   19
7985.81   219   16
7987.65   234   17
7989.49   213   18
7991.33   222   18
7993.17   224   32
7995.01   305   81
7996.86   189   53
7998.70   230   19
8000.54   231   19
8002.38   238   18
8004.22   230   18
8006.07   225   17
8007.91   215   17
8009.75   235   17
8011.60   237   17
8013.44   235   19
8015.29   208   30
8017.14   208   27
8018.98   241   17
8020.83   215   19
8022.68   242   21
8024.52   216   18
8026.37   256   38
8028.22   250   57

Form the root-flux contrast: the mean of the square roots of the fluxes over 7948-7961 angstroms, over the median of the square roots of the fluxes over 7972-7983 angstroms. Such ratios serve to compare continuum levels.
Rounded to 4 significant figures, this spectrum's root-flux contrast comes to 1.047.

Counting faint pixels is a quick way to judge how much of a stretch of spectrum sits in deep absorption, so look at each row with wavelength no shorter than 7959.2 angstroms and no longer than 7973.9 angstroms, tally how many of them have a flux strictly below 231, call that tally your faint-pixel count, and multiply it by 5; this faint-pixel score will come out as 15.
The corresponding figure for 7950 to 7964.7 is 20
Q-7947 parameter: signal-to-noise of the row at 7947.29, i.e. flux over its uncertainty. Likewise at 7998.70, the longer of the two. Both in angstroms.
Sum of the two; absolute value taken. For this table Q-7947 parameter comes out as 24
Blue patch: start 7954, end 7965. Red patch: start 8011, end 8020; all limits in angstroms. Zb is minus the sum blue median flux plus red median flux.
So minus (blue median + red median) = -470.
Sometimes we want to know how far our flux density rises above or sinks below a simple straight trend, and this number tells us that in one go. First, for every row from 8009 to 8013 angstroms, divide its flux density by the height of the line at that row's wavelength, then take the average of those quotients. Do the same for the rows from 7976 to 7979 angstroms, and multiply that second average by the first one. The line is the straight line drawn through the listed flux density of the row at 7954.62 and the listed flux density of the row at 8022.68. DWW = 0.73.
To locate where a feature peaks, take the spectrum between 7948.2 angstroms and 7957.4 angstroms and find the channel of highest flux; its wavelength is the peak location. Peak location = 7956.45 angstroms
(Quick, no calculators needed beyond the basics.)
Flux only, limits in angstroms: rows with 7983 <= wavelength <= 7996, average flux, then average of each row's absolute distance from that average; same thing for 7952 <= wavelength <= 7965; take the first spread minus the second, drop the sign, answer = 11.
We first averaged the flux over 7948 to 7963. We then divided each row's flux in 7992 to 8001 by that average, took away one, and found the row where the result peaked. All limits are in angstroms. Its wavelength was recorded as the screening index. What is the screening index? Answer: 7995.01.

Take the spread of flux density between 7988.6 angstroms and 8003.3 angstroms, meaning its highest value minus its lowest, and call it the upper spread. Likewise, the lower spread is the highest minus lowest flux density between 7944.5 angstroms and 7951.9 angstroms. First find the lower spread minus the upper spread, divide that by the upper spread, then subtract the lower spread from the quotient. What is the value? -19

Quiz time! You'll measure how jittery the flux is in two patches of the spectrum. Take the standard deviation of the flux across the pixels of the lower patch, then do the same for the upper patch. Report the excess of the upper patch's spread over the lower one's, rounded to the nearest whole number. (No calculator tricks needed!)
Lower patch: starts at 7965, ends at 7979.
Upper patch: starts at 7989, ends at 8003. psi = 5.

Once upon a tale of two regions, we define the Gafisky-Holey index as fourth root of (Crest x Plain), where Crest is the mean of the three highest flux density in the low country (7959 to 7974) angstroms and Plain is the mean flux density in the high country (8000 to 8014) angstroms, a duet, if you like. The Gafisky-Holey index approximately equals 15.4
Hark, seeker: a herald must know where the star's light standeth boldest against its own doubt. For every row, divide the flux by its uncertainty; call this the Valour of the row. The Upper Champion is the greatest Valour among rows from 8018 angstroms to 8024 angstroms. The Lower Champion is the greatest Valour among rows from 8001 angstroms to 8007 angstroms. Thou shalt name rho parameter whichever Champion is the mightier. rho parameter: 14.2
